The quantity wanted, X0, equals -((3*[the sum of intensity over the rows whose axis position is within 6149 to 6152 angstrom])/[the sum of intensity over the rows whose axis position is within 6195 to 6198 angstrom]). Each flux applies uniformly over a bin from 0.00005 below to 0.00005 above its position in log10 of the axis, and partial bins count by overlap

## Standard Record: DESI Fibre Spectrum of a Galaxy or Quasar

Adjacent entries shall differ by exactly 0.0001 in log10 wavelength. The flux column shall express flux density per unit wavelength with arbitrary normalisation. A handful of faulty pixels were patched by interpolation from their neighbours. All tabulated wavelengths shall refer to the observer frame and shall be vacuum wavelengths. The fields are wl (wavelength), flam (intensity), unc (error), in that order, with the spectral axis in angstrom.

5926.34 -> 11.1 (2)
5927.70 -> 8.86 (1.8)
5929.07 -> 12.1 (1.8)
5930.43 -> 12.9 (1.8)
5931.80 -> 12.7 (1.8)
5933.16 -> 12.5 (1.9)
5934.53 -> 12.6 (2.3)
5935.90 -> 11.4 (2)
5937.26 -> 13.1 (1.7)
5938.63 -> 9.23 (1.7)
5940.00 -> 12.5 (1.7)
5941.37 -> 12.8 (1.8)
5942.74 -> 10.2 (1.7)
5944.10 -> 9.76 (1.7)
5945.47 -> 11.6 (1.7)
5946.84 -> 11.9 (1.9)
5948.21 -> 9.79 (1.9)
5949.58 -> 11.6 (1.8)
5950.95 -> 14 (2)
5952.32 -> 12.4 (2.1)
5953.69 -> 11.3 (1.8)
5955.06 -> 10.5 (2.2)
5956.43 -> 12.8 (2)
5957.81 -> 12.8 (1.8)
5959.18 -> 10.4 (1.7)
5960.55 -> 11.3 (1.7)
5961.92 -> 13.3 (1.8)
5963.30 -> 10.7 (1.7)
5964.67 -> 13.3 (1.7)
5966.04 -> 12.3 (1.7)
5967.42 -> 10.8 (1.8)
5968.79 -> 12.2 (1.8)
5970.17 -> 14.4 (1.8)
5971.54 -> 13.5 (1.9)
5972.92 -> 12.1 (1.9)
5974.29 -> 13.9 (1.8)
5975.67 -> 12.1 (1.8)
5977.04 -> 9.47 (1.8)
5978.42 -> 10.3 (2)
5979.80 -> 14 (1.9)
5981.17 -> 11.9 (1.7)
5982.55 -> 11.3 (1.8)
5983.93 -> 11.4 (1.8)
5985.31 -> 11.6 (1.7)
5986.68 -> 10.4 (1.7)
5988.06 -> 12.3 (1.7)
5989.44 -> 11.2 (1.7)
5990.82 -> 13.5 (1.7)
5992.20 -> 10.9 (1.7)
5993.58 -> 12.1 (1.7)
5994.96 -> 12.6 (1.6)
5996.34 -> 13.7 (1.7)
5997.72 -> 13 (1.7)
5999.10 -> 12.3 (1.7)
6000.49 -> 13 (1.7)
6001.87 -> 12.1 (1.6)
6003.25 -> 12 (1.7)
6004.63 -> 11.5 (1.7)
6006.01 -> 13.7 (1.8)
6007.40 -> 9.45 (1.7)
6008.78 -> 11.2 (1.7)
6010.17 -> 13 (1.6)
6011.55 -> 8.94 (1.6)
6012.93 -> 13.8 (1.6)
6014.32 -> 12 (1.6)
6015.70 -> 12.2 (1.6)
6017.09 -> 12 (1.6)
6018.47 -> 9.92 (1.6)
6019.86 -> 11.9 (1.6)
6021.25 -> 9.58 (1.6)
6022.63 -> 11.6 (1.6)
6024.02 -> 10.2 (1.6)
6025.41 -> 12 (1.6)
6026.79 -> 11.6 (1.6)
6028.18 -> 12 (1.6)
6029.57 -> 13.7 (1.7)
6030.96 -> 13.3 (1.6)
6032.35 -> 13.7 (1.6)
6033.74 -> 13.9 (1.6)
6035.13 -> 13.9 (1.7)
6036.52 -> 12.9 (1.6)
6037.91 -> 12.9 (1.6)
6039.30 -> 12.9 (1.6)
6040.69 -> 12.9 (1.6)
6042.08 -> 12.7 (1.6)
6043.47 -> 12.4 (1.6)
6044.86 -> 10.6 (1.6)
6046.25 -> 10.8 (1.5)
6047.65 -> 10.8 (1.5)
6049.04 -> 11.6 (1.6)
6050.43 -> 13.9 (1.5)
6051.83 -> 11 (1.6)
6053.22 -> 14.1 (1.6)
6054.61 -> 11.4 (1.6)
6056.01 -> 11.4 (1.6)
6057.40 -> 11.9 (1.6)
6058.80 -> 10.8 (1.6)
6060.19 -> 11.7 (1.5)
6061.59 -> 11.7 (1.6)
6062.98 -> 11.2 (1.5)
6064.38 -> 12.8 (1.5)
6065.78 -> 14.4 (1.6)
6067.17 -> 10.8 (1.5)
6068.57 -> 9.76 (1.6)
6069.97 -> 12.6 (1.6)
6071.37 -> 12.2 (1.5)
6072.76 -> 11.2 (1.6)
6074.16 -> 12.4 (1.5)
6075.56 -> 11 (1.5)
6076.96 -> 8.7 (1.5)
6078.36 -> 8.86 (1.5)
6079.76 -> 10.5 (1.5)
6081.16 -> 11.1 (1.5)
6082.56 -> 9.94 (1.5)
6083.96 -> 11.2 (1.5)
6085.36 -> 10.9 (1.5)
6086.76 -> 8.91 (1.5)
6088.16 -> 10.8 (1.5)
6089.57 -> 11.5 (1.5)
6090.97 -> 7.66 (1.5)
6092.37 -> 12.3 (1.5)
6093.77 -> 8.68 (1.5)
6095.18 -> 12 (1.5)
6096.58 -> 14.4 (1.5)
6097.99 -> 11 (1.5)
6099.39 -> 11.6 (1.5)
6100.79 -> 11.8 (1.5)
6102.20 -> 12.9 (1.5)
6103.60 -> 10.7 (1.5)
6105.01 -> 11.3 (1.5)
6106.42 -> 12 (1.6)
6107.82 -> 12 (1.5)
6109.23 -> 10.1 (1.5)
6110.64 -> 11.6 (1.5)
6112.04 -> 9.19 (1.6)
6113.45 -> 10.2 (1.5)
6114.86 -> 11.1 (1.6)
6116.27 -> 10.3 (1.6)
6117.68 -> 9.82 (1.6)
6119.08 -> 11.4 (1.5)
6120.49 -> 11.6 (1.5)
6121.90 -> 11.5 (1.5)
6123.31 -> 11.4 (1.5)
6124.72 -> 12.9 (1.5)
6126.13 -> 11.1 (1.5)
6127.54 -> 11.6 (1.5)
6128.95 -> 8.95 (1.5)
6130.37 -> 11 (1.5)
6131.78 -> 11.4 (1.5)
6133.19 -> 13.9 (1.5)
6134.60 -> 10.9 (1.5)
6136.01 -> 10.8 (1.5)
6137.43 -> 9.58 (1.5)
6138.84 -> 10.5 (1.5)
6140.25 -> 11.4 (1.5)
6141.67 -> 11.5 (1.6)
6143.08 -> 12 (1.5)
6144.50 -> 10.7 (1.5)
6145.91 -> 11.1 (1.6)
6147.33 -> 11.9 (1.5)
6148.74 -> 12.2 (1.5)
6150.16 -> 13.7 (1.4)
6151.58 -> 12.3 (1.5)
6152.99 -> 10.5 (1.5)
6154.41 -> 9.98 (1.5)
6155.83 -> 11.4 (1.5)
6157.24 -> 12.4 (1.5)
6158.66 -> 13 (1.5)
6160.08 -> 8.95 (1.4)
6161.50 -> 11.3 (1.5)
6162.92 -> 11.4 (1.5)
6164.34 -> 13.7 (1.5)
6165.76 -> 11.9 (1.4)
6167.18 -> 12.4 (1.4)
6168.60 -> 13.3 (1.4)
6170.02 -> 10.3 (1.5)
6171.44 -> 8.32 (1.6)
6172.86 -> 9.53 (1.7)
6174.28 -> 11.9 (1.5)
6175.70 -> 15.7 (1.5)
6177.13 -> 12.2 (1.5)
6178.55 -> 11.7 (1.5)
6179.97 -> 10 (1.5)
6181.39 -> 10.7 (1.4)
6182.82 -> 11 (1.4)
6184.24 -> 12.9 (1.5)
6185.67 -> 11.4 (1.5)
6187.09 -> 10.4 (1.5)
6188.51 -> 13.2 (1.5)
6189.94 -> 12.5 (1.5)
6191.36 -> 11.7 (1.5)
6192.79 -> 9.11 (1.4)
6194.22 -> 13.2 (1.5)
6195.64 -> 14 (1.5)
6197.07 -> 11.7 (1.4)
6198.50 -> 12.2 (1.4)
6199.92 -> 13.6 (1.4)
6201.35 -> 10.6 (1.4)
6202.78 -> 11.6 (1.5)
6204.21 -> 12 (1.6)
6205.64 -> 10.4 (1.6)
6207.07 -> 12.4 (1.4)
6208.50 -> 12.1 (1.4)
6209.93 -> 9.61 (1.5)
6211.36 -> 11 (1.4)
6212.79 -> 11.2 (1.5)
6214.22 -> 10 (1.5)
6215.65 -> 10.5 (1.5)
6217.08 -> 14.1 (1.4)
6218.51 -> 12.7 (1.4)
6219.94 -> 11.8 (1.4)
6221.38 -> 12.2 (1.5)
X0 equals -3.0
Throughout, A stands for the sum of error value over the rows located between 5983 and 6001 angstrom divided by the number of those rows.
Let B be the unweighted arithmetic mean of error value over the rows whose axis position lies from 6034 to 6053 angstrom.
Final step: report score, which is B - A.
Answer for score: -0.12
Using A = 1.70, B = 1.58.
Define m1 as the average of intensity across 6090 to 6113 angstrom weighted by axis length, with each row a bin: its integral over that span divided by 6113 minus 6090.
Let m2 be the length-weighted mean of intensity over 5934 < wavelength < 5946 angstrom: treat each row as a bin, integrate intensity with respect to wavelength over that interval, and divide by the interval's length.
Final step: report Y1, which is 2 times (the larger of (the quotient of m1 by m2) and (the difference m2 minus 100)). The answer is 1.96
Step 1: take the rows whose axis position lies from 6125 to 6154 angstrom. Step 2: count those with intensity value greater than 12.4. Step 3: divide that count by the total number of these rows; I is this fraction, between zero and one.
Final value 0.10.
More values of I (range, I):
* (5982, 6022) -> 0.28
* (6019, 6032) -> 0.22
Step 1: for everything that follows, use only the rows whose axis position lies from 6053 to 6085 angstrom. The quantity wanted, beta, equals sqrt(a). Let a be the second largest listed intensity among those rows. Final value 3.75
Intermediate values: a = 14.1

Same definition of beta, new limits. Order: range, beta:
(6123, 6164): 3.70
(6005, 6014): 3.70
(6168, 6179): 3.65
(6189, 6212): 3.69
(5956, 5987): 3.74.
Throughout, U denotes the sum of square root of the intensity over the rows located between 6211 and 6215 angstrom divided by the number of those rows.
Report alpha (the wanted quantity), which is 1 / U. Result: 0.305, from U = 3.3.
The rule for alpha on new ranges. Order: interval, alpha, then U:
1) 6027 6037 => 0.274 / 3.7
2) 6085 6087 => 0.318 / 3.1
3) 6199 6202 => 0.288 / 3.5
